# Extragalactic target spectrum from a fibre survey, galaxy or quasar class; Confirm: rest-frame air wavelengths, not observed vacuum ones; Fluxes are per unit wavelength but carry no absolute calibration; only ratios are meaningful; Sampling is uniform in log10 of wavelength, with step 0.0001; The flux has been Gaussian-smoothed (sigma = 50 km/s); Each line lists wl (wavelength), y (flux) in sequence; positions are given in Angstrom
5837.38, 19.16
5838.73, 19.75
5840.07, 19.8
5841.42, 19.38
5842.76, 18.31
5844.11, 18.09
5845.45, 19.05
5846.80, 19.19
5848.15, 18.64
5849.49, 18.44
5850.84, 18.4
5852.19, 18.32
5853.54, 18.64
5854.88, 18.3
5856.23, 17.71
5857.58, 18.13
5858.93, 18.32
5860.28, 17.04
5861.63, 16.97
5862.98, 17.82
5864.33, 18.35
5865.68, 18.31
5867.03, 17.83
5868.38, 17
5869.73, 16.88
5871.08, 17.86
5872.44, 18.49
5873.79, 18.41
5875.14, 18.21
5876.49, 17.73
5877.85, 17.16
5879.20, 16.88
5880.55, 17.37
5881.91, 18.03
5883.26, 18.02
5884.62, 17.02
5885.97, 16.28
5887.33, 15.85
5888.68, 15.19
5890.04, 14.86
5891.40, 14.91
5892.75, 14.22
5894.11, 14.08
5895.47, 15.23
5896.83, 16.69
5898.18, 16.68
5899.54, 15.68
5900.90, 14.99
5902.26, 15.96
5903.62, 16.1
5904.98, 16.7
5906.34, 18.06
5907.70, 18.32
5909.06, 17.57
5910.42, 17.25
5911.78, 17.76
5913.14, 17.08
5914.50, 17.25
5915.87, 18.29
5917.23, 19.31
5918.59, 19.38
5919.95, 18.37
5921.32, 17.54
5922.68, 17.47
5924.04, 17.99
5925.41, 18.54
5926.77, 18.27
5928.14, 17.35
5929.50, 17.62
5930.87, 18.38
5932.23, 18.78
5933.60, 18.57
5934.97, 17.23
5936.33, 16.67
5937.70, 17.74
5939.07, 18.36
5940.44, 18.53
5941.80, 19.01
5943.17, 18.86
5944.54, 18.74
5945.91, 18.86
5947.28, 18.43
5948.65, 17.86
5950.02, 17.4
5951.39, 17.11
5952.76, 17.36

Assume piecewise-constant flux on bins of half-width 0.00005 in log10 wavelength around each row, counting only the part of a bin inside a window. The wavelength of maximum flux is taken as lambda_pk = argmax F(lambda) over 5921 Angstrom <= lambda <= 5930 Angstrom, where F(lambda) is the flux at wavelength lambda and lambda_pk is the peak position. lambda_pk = 5925.41 Angstrom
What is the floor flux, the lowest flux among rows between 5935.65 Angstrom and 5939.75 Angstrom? 16.67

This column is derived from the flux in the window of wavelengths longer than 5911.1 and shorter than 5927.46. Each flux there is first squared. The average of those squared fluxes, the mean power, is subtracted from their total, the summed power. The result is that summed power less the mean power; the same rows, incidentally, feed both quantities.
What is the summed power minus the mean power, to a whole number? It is 3611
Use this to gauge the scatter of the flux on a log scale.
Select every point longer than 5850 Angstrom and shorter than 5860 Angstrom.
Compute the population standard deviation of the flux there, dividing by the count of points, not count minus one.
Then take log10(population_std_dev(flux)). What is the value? -0.58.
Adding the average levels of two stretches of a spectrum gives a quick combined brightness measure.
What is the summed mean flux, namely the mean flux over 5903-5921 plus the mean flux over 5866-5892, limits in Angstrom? 34.9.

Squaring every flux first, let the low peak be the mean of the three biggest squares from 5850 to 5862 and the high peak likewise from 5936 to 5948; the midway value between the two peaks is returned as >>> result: 349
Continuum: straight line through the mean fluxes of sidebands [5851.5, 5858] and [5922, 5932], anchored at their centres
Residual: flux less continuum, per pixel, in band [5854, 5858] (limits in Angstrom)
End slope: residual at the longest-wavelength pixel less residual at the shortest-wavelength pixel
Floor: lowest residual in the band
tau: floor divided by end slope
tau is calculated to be 3.2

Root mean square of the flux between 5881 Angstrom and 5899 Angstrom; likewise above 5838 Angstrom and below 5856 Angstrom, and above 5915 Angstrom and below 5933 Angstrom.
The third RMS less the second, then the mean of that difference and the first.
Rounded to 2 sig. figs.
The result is 7.7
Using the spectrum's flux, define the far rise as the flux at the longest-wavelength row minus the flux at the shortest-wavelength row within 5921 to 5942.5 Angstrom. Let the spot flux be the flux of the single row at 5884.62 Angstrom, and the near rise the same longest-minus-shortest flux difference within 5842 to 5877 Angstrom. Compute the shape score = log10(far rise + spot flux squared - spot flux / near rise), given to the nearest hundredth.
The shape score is 2.51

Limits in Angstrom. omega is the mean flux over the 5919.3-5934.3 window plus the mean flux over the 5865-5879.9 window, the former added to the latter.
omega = 35.8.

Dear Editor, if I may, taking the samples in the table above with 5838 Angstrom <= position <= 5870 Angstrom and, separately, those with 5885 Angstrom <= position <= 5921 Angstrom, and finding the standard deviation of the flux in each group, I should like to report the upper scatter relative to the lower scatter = 1.85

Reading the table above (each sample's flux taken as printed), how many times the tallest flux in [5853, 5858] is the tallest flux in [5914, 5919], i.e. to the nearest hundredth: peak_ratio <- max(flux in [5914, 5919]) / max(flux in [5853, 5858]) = 1.04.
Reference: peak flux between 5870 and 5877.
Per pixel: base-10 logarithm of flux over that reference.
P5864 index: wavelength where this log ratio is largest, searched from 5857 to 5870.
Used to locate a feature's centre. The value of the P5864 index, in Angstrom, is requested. 5864.33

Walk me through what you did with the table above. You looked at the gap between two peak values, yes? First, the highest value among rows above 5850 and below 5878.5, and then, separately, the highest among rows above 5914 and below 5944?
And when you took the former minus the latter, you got -0.7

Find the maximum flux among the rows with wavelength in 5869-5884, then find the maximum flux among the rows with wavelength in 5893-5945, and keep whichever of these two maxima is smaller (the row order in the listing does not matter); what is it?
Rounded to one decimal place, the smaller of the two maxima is 18.5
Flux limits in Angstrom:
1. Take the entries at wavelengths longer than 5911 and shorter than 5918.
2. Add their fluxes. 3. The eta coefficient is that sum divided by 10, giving 8.97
